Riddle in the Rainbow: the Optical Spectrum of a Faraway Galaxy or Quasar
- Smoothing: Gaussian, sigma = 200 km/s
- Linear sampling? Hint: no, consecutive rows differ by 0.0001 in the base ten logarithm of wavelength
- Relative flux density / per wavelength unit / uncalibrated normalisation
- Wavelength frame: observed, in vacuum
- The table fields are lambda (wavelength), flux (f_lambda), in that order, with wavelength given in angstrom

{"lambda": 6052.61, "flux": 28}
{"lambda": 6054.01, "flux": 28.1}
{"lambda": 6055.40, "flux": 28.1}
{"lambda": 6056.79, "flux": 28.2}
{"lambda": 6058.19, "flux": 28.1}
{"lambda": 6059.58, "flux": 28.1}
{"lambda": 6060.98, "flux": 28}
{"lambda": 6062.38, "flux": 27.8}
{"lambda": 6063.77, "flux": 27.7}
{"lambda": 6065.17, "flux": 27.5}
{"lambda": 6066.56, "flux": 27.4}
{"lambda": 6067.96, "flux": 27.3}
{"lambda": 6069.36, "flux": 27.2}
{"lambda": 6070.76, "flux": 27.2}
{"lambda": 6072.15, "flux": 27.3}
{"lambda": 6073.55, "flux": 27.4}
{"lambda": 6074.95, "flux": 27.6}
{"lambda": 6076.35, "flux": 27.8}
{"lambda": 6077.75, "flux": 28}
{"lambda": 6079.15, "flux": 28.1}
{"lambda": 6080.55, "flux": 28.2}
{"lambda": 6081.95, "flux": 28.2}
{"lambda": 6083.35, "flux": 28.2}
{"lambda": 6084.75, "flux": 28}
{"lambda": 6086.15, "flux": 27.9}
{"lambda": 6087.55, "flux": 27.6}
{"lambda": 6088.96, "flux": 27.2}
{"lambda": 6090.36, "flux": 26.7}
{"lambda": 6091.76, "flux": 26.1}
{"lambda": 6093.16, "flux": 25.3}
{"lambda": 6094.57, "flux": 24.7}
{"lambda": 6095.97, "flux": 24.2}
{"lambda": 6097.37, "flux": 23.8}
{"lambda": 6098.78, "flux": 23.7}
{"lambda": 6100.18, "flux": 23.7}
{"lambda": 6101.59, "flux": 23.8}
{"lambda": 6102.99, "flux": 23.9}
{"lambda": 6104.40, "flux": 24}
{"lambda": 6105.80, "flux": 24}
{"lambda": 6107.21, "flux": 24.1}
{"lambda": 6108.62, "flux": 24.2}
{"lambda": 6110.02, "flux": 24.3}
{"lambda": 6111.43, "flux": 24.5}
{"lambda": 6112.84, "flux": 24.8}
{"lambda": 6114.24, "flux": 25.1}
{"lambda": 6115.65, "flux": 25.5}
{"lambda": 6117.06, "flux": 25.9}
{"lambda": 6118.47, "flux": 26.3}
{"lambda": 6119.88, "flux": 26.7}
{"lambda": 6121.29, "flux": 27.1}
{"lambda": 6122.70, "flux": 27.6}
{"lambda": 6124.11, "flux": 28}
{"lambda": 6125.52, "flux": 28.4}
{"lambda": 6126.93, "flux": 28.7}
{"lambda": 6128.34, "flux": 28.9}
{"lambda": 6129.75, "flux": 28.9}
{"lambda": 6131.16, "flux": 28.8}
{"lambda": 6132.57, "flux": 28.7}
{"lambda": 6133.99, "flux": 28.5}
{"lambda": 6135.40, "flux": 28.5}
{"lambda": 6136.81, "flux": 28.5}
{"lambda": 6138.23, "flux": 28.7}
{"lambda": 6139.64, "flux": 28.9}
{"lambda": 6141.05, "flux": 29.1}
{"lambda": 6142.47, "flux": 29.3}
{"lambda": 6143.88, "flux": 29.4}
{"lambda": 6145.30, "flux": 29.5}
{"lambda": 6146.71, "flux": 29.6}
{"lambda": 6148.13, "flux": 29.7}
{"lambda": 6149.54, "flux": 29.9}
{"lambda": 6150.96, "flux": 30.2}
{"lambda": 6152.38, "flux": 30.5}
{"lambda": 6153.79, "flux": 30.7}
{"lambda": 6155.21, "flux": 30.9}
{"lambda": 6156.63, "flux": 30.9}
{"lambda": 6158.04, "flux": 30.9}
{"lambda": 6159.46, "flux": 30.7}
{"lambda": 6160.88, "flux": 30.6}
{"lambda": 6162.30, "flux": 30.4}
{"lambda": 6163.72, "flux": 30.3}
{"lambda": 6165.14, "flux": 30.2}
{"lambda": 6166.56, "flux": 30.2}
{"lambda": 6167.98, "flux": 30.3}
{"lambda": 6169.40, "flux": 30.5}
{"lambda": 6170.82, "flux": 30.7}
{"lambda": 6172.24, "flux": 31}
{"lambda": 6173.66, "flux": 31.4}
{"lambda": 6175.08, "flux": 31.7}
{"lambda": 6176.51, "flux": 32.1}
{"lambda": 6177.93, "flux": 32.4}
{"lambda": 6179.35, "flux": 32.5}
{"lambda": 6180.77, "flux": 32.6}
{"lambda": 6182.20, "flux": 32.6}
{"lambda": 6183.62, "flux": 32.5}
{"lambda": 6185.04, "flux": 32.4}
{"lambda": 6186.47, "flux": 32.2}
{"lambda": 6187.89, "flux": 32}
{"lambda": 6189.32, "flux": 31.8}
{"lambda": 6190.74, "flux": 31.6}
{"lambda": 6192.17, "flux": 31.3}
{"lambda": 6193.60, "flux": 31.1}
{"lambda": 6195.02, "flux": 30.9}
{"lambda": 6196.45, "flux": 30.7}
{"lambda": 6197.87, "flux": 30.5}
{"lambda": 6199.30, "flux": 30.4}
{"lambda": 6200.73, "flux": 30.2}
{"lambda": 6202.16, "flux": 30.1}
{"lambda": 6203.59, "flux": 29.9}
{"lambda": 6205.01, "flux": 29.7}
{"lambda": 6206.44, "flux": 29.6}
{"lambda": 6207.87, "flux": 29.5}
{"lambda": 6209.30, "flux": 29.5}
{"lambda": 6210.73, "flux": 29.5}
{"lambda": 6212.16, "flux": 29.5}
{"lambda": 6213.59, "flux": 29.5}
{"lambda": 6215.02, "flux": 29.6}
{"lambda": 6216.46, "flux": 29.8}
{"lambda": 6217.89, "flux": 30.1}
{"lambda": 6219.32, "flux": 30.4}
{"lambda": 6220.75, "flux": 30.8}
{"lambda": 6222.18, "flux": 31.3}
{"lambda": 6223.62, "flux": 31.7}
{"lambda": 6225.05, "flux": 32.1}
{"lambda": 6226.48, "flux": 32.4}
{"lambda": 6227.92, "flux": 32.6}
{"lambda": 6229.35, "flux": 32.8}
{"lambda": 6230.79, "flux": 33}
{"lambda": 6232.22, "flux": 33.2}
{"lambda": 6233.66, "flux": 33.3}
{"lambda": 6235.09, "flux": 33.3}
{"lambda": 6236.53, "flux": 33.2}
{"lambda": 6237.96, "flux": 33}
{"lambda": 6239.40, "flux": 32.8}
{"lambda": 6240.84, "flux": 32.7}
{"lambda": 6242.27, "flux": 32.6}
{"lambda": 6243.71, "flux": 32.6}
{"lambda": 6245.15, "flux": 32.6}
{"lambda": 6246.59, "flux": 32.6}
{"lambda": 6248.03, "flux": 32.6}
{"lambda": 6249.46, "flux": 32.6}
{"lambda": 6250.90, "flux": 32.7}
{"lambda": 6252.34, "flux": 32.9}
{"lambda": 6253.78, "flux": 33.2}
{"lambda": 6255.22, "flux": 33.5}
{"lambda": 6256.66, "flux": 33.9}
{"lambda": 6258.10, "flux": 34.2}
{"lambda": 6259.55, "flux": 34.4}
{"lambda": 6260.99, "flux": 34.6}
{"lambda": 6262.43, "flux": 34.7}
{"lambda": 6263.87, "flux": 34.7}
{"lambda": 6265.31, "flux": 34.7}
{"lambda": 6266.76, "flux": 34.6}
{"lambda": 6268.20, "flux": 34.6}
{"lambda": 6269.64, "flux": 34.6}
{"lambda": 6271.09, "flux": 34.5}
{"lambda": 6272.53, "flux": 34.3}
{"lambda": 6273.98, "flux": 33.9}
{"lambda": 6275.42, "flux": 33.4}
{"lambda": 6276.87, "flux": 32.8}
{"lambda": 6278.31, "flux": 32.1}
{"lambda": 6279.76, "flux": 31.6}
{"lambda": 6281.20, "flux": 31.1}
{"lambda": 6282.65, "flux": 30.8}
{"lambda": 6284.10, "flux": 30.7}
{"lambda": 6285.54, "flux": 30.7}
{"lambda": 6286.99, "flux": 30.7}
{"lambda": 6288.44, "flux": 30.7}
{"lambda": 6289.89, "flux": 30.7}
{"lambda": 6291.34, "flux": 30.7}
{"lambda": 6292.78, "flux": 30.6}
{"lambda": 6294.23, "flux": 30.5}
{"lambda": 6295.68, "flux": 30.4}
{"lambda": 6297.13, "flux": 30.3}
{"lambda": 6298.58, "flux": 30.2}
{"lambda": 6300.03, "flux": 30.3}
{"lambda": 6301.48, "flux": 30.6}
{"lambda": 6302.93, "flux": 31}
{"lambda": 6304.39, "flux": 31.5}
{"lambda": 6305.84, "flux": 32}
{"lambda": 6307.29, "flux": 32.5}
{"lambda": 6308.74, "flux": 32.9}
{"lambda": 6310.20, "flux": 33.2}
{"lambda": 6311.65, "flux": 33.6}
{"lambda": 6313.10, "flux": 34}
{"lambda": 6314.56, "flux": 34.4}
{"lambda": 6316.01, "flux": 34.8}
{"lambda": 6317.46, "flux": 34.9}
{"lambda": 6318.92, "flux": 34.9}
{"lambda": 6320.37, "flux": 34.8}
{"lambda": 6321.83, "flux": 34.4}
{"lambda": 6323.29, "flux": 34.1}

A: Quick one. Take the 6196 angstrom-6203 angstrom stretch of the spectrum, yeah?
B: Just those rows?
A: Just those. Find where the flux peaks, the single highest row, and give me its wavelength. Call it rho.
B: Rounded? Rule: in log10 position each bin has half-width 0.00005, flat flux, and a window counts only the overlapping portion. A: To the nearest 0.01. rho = 6196.45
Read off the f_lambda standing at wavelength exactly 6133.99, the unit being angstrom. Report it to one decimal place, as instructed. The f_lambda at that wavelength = 28.5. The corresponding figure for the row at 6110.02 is 24.3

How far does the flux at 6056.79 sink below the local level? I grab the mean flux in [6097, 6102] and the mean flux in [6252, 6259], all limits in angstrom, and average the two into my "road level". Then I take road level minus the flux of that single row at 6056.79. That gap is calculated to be 0.4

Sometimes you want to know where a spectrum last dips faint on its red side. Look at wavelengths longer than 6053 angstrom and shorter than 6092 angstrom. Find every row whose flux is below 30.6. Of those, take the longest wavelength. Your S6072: 6091.76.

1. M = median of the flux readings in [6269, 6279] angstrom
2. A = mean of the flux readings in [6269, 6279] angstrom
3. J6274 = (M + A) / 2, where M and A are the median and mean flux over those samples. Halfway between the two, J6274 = 33.8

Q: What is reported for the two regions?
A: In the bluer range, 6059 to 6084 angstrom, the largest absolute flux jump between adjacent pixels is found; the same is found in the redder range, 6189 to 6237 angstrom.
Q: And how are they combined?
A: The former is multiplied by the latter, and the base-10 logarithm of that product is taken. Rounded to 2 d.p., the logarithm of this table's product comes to -1.00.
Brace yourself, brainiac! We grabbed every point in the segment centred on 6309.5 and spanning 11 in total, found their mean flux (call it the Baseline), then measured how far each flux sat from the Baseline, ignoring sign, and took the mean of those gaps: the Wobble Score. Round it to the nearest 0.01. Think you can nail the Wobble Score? 0.79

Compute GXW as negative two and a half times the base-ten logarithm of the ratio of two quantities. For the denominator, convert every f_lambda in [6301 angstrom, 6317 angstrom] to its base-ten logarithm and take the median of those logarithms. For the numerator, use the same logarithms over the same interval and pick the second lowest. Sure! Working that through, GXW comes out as 0.019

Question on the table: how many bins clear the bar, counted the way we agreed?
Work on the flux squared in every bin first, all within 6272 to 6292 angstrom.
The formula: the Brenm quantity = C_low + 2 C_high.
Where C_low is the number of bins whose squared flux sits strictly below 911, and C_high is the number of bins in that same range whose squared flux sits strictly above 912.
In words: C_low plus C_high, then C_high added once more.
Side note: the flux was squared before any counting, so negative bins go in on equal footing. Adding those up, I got 28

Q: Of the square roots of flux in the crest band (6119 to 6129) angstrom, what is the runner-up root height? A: 5.36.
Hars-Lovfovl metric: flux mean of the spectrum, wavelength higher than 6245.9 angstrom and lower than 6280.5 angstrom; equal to 34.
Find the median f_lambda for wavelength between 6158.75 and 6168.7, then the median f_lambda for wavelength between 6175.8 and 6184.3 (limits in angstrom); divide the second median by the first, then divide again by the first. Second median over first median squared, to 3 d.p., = 0.035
